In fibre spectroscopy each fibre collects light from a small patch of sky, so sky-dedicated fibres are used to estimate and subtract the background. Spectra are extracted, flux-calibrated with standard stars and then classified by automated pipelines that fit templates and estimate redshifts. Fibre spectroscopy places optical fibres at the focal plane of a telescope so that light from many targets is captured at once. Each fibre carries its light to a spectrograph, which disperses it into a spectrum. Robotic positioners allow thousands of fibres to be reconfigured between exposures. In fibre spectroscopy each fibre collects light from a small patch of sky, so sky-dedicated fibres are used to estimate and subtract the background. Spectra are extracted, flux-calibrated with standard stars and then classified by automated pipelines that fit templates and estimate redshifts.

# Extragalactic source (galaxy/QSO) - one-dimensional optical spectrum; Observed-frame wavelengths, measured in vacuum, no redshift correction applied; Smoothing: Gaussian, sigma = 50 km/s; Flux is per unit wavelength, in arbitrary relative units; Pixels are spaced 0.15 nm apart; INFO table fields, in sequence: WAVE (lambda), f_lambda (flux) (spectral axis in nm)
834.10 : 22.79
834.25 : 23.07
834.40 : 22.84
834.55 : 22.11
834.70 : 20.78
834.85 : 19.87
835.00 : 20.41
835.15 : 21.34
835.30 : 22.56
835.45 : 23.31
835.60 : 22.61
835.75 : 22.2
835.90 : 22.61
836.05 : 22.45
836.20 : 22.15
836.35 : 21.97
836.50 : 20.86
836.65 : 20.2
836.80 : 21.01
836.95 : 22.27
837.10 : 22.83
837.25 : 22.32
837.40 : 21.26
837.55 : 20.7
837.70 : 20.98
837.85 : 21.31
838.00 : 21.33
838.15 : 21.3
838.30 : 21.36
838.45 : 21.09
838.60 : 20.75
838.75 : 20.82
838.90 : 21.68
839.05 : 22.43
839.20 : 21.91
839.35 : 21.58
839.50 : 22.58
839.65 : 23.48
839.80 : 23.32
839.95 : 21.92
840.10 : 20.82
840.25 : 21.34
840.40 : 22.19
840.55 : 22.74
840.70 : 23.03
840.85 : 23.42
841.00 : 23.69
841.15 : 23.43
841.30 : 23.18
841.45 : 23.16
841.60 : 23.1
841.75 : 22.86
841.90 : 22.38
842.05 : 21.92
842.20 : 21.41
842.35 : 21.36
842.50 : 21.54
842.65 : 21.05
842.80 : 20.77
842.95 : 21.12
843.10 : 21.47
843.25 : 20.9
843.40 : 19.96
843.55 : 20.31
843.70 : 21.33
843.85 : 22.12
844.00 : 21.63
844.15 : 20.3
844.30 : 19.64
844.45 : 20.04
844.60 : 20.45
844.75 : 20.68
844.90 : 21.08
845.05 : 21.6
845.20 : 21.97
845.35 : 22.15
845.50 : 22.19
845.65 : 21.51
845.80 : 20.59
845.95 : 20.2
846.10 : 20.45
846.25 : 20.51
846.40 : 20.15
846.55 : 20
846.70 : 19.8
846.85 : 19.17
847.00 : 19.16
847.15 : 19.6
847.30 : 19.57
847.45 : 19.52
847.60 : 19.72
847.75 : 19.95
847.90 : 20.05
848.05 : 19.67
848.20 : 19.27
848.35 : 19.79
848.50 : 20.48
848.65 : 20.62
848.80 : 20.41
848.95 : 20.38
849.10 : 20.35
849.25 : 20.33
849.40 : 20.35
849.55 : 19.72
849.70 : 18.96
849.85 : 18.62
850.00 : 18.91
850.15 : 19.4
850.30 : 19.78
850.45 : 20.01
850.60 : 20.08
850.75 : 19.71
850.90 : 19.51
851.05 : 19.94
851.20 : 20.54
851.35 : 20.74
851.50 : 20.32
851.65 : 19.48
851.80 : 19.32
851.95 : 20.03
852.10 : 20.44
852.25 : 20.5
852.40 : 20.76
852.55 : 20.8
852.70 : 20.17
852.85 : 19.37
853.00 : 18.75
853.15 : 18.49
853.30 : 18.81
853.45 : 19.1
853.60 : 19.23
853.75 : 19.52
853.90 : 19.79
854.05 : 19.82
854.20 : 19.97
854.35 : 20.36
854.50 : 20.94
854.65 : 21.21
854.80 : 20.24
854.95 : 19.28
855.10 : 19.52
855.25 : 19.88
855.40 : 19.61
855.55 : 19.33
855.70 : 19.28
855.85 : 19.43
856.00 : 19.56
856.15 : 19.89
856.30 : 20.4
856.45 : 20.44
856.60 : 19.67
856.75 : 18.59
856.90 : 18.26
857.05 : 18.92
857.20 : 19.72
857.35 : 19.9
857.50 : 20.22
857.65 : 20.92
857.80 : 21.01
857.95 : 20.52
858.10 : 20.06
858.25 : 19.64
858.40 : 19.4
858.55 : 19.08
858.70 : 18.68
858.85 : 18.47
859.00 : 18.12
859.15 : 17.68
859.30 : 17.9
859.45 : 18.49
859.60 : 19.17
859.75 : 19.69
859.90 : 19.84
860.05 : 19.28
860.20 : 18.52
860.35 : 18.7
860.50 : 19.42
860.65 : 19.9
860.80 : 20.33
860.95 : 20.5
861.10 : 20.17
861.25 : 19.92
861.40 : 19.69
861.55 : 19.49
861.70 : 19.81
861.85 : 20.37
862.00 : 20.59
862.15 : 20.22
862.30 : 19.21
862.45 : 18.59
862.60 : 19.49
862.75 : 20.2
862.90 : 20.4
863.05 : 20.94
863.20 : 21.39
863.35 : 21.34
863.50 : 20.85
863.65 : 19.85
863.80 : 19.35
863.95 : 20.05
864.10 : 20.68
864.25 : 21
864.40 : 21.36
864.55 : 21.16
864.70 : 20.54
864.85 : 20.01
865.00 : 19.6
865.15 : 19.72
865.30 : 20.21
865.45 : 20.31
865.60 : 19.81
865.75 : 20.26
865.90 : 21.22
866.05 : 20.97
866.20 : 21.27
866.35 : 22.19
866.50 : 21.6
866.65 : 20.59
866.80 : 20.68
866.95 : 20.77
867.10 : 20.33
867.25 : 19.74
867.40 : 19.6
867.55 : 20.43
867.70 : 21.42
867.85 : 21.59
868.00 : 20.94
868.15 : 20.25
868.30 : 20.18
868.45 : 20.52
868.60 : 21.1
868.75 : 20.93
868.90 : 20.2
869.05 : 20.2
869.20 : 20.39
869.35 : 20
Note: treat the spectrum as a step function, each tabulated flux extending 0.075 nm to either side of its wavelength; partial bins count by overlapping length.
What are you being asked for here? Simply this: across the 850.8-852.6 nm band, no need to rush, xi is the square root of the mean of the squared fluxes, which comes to 20.2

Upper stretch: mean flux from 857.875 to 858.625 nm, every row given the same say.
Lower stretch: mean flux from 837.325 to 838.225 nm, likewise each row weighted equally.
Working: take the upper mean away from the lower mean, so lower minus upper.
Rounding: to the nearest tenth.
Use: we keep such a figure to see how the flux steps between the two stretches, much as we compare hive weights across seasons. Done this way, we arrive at 1.4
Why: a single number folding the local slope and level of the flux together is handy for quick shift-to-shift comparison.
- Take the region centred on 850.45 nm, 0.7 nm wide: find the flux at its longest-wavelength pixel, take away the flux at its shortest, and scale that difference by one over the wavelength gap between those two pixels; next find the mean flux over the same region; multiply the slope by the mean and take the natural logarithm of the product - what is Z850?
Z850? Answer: 2.3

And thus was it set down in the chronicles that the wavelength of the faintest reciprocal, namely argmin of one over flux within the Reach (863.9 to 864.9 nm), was 864.40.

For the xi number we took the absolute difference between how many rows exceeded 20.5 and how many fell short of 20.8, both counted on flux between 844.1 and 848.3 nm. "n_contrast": 13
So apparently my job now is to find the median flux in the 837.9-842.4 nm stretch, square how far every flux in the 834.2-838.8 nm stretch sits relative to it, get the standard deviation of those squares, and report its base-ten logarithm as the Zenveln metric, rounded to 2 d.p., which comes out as 0.03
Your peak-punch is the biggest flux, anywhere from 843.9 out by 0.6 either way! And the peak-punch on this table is 22.12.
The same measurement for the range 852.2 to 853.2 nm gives 20.8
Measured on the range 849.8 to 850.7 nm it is 20.08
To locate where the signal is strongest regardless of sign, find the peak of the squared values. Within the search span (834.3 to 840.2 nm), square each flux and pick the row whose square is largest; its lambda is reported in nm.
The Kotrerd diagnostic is 839.65 nm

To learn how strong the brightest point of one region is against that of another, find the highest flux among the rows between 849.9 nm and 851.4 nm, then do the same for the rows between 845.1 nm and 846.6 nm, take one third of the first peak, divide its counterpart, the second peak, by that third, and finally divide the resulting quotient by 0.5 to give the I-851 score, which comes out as 6.42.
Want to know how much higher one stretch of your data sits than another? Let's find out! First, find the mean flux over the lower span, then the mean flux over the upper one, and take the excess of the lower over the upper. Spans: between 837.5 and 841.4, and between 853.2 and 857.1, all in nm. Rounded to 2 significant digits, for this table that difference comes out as 2.4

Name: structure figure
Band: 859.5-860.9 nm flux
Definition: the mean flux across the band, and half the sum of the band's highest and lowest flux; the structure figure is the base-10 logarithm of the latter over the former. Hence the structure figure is -0.0001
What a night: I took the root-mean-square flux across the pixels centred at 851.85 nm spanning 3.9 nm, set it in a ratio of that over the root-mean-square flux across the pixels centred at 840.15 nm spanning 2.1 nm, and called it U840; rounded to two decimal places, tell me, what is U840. 0.88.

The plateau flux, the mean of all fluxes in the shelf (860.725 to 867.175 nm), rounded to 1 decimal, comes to 20.4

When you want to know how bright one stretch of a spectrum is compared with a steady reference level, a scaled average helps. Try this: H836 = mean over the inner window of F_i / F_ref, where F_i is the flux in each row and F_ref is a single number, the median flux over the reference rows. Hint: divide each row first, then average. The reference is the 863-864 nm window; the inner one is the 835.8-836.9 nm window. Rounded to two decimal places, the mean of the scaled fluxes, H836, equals 1.04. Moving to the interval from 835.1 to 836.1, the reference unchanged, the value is 1.08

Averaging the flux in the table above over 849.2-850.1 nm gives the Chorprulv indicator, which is 19.5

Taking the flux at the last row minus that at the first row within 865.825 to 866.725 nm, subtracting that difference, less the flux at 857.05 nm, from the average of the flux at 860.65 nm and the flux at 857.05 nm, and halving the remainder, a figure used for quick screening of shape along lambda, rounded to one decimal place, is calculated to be 19.5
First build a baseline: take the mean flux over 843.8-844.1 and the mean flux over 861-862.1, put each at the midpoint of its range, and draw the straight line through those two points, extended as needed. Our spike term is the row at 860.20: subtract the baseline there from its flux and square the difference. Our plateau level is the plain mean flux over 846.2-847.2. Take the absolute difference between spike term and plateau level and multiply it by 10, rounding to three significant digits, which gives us 171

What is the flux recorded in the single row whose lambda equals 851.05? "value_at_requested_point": 19.94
